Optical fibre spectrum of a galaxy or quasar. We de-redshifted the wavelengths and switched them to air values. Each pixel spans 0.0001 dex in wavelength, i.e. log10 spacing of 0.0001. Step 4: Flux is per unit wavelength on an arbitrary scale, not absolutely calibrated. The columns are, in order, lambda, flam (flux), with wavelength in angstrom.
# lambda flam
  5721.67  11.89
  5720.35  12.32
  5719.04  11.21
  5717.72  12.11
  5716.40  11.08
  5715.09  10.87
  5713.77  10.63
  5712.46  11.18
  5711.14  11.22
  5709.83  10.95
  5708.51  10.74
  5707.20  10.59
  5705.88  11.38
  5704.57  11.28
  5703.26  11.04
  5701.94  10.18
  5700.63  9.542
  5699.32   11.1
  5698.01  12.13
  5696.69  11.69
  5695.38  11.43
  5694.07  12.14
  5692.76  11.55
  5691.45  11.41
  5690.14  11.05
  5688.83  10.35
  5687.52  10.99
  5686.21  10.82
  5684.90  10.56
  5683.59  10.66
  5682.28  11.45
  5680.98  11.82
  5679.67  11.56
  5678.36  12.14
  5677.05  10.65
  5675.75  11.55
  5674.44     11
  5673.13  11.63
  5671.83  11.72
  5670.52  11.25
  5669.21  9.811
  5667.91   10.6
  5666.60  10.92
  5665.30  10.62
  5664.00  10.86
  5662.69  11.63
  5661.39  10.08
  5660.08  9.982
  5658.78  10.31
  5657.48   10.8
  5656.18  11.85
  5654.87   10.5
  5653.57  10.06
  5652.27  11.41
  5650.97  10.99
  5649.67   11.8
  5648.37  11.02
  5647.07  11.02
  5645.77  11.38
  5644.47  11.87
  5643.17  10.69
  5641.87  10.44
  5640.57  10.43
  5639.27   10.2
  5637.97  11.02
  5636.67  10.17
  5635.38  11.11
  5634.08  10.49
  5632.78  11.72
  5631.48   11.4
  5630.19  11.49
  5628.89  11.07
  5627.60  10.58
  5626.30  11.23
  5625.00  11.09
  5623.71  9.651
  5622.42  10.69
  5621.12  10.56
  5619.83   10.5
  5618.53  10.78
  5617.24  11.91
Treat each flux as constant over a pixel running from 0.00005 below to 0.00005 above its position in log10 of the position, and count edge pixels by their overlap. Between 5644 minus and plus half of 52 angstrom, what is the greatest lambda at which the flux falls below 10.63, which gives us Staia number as 5669.21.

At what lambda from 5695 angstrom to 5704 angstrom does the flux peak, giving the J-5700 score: 5698.01 angstrom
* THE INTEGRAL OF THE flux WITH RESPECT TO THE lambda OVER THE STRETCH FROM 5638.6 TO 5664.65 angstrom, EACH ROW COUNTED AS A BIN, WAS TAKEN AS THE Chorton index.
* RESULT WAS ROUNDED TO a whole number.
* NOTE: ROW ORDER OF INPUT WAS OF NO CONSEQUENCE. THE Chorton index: 283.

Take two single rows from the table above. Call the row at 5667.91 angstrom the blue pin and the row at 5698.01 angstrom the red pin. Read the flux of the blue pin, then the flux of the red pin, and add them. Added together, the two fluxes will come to 22.7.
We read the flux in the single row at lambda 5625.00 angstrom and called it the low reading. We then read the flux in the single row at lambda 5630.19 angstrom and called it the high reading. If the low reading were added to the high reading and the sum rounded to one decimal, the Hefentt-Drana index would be 22.6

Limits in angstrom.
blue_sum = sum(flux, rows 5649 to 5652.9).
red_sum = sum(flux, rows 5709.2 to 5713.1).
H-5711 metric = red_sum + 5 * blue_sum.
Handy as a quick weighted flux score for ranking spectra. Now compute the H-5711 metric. 204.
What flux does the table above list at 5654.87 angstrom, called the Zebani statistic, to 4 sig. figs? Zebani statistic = 10.50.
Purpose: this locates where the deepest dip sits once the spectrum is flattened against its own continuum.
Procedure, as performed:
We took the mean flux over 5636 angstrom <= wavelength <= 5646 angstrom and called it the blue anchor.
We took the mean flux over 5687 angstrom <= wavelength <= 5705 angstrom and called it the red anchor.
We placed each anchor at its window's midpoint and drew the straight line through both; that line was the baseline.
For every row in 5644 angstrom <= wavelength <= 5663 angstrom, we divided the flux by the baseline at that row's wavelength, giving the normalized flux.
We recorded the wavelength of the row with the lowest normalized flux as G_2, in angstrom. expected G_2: 5660.08 angstrom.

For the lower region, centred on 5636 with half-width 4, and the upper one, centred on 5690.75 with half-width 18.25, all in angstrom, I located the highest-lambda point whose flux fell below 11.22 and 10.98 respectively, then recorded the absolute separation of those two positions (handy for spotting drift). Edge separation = 69.2 angstrom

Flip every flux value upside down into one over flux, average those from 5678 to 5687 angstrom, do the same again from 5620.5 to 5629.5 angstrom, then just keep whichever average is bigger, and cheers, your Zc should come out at 0.0937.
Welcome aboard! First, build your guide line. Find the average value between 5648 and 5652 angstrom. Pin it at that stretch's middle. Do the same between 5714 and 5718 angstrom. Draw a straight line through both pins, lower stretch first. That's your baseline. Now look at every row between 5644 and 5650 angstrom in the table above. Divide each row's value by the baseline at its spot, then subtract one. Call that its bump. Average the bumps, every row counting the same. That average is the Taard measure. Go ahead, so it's 0.01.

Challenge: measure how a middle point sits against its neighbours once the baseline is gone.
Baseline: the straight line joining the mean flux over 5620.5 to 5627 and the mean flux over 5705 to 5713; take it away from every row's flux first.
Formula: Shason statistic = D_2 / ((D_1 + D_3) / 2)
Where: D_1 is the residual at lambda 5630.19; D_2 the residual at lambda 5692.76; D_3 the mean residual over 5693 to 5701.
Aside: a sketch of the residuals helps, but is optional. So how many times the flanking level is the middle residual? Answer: 1.0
